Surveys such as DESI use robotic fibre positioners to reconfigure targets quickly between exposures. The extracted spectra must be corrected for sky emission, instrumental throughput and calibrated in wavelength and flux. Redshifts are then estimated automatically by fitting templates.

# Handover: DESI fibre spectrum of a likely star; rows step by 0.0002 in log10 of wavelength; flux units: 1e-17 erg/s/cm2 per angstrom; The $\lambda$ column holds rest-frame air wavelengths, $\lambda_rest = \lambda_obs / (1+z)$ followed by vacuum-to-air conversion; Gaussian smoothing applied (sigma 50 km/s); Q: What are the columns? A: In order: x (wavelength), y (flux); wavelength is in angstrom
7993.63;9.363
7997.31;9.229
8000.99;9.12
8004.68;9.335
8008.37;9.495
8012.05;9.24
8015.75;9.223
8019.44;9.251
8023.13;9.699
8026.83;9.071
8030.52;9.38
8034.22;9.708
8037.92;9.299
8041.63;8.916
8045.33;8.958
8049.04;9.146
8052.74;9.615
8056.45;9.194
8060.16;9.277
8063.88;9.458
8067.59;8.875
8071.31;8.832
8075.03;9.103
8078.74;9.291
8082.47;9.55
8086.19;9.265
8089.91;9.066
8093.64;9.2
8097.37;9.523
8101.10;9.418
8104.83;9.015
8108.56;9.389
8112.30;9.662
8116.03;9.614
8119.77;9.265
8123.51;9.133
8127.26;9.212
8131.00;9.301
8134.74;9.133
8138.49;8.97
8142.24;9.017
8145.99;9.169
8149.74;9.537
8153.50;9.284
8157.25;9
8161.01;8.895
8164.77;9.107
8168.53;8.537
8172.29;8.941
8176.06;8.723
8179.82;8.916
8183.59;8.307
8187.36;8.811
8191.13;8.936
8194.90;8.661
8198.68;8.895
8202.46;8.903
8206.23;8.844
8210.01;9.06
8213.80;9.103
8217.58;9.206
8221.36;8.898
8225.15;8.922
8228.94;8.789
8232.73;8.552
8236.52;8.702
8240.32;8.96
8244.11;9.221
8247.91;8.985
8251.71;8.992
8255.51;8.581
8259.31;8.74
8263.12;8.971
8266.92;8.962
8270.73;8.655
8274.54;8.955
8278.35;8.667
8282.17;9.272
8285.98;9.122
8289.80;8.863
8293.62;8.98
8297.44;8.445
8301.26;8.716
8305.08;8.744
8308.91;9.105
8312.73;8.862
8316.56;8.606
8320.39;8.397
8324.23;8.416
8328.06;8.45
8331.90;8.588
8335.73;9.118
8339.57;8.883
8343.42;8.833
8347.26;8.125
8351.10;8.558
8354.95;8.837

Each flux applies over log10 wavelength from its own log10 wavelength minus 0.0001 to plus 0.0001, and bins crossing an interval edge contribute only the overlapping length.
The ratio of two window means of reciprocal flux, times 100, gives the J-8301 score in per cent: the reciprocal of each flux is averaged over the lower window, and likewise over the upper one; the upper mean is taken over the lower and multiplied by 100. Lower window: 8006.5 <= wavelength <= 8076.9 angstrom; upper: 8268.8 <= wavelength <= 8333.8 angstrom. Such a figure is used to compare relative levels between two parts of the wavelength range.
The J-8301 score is 106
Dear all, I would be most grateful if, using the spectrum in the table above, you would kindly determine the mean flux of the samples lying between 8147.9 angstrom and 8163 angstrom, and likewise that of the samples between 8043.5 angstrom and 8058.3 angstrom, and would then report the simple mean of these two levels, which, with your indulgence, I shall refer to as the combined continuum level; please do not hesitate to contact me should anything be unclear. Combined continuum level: 9.20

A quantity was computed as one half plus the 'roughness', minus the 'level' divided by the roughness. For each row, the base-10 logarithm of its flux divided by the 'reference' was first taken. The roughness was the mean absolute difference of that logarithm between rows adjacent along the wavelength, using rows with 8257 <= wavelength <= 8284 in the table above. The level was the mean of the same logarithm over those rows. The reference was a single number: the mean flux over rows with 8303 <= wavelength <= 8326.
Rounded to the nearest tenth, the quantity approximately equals -0.2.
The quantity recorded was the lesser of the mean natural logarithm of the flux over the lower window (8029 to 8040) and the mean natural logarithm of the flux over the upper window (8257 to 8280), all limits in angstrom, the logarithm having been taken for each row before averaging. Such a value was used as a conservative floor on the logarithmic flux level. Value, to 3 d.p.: 2.177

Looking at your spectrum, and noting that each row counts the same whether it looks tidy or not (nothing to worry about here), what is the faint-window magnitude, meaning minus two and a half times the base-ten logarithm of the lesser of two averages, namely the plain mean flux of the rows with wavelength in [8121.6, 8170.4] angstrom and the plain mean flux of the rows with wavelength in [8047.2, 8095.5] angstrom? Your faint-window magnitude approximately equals -2.40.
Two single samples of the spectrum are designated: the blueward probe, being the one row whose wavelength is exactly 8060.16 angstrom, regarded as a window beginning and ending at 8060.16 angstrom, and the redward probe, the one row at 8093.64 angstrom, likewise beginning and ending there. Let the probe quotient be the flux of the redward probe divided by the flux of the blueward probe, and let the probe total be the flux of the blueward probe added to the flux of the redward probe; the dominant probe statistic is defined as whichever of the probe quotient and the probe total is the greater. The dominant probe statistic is 18.5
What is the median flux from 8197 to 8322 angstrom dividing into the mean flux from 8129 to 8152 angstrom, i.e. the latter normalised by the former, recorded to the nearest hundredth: 1.03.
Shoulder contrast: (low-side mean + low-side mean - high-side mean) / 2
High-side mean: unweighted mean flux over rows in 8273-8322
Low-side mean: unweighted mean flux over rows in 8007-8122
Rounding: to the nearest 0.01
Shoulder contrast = 4.88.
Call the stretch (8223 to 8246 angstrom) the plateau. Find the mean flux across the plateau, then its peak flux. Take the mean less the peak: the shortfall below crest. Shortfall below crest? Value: -0.36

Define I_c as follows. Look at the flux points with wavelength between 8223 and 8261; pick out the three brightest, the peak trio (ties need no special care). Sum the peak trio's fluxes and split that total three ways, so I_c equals 9.1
